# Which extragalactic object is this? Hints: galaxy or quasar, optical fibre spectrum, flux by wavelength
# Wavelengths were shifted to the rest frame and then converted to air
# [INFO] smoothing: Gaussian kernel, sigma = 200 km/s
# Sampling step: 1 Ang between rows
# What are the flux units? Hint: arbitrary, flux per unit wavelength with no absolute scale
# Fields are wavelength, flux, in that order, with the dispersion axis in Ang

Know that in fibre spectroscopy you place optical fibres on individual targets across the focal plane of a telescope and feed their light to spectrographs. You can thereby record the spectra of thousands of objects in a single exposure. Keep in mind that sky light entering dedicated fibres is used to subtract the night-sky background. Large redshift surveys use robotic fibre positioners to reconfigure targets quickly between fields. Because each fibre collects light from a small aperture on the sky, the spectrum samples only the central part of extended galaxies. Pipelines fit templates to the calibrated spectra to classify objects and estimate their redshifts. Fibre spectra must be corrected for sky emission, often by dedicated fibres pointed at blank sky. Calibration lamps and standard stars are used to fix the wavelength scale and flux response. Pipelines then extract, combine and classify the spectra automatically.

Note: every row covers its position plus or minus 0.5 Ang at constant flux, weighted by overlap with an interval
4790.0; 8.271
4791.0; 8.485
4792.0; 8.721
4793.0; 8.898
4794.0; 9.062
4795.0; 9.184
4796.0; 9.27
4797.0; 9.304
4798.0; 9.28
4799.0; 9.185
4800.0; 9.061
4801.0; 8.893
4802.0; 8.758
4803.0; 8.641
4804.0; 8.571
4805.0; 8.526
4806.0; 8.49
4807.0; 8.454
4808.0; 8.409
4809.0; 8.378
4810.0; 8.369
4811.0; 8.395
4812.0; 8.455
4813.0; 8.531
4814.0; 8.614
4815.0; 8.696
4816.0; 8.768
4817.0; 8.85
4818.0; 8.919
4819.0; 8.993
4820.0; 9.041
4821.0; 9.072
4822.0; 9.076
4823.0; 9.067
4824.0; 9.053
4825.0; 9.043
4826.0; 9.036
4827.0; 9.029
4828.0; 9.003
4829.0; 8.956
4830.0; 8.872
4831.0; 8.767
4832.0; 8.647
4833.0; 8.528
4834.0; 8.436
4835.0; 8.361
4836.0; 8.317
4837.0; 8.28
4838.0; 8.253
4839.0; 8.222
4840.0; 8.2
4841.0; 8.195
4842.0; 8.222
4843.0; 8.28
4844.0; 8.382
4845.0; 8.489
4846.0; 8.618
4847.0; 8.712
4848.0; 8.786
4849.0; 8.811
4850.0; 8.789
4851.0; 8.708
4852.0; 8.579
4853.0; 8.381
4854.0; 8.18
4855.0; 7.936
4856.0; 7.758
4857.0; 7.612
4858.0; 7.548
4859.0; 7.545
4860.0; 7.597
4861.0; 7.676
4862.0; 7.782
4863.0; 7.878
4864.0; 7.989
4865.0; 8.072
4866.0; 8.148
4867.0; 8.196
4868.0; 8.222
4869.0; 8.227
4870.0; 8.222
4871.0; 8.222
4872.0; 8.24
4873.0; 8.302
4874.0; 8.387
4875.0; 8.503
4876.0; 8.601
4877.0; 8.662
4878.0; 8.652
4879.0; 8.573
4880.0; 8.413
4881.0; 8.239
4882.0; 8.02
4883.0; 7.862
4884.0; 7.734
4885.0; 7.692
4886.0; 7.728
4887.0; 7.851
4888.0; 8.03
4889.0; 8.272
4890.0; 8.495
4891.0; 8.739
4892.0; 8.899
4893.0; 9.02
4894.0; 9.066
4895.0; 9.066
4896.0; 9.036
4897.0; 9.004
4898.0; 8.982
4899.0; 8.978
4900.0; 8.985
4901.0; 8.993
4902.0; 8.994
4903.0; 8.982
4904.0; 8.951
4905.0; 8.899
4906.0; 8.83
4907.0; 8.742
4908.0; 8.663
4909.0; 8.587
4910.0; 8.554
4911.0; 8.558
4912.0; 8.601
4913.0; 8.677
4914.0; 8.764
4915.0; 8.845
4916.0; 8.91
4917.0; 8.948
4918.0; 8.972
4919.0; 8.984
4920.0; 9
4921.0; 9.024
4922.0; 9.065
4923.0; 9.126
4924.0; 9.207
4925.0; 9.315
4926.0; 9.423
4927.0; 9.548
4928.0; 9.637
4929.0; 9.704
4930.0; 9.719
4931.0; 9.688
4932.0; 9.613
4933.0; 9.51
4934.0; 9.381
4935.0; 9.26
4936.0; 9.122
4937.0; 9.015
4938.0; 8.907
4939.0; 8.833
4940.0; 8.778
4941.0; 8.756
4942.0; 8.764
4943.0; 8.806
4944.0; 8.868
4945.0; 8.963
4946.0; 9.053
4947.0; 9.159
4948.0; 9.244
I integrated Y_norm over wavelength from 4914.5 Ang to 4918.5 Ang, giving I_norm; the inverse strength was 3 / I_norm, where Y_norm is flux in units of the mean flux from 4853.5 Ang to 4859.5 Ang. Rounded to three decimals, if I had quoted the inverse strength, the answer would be 0.653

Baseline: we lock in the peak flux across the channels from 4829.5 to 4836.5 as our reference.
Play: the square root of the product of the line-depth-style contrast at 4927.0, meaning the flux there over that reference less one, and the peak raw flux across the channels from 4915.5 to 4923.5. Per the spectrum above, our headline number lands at 0.83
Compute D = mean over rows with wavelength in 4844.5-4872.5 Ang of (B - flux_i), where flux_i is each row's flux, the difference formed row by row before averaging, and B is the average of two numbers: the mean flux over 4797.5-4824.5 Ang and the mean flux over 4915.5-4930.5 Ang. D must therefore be 0.8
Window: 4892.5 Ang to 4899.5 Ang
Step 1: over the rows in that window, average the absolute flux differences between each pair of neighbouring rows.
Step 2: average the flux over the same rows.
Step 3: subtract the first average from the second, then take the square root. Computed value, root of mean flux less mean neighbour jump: 3.00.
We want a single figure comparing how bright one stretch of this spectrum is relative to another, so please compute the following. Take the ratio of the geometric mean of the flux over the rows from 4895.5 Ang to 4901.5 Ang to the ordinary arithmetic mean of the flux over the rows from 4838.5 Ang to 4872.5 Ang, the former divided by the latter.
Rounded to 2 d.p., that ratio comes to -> 1.10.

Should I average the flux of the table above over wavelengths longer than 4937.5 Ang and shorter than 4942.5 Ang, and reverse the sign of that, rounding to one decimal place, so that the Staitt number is -8.8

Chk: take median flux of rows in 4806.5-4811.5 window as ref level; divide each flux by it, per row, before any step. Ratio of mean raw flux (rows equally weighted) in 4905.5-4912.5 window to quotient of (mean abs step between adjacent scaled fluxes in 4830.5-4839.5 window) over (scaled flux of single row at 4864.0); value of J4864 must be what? 1014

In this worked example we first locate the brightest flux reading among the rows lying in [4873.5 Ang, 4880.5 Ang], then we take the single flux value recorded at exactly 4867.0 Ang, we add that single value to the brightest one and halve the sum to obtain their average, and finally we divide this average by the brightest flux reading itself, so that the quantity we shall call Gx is 0.97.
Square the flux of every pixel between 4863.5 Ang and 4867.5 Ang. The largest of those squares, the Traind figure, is 67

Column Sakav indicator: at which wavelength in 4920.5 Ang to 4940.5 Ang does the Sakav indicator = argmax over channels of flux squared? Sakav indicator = 4930.0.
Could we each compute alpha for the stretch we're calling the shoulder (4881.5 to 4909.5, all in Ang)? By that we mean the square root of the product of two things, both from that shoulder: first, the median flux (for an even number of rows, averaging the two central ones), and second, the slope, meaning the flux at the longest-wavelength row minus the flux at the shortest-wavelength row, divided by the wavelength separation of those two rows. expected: 0.43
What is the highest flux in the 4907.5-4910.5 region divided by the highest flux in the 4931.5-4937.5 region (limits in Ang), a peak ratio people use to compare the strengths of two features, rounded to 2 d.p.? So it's 0.90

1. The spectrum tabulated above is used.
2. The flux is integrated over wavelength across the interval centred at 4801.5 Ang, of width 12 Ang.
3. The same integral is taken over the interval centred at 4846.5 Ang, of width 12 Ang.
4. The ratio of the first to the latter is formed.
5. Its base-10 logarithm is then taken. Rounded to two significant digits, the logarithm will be 0.016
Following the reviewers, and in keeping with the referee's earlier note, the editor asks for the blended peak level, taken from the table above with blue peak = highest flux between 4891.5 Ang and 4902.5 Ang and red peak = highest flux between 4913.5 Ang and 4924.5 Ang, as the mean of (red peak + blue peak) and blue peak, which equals 13.7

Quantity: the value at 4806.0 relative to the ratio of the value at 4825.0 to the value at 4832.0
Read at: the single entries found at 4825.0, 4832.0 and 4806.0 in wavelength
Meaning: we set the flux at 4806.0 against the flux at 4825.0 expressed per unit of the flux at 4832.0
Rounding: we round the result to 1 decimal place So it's 8.1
